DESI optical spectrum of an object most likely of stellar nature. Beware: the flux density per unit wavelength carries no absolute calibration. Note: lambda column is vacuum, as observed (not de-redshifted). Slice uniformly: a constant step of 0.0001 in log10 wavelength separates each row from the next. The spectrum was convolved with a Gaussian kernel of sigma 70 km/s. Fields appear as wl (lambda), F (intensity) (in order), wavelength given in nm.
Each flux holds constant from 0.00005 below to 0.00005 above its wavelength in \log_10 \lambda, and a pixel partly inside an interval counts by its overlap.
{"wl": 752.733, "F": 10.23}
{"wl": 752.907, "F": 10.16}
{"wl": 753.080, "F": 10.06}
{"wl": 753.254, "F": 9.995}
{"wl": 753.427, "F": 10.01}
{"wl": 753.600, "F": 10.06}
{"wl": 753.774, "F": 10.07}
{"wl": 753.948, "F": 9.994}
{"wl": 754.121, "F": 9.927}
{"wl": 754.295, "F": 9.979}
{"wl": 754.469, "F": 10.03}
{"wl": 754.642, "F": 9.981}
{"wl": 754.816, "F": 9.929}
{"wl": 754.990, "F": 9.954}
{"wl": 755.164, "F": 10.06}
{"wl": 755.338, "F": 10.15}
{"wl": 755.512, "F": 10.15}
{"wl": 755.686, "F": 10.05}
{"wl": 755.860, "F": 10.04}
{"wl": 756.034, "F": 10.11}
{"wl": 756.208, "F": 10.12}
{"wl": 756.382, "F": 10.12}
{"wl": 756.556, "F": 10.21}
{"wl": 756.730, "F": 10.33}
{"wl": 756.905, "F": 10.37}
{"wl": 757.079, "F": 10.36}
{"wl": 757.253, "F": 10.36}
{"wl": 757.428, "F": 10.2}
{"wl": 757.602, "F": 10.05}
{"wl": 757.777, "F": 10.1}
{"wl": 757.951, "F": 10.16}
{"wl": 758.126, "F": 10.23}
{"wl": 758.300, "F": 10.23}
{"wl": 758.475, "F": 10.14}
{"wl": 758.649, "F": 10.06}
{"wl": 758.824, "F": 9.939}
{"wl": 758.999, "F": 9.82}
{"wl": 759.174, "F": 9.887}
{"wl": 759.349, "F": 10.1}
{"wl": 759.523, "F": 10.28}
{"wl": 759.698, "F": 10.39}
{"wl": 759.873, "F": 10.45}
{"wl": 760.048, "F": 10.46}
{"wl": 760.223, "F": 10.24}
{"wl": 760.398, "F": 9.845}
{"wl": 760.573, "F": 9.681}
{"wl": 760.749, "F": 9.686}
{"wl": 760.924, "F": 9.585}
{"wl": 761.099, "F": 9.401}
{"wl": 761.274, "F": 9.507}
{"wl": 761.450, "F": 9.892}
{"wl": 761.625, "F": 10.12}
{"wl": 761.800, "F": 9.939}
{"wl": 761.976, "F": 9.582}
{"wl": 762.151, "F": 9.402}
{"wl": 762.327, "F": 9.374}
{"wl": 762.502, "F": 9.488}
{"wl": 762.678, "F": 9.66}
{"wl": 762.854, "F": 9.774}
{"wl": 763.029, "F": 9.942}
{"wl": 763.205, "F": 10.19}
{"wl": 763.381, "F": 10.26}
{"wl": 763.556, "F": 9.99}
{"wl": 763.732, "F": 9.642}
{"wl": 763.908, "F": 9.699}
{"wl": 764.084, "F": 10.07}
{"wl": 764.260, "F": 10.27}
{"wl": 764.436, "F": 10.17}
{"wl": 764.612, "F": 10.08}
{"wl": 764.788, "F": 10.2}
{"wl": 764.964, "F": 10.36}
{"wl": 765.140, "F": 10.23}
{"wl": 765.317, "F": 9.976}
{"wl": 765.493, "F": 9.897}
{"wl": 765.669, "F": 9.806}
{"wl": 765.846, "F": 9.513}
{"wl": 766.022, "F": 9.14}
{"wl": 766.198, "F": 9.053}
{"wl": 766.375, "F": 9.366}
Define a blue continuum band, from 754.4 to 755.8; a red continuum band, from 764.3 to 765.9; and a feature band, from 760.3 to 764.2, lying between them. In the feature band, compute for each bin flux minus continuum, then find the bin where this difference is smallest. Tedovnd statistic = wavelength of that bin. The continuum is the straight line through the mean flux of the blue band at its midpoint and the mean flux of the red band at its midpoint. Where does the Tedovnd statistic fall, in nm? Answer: 762.327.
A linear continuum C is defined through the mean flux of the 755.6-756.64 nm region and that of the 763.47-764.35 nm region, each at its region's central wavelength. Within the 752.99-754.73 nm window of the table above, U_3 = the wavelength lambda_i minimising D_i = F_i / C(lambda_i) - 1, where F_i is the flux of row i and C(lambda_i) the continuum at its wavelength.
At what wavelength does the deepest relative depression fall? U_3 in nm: 754.121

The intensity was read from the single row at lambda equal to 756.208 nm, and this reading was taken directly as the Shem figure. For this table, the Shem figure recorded 10.12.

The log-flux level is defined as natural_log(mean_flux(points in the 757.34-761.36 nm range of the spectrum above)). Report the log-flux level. 2.30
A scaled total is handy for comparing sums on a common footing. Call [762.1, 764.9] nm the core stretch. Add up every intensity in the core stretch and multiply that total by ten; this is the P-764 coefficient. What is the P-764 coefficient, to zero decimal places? 1582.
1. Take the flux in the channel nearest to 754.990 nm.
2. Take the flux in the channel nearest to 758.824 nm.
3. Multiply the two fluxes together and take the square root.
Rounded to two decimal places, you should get 9.95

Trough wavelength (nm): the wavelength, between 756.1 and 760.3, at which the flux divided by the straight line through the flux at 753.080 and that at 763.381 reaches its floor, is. 758.999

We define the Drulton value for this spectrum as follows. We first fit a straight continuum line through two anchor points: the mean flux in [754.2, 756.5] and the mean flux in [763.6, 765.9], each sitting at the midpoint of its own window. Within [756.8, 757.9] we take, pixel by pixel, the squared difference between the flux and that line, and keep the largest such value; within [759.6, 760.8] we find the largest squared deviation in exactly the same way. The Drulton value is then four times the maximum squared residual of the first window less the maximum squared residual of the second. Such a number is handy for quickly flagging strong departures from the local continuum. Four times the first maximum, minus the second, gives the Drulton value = 0.24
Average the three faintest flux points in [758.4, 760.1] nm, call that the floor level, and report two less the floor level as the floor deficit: -7.88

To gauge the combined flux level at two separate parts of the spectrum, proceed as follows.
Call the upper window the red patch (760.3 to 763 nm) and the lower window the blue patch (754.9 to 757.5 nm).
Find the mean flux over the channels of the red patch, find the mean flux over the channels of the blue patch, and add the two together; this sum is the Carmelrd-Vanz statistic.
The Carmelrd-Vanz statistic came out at 19.8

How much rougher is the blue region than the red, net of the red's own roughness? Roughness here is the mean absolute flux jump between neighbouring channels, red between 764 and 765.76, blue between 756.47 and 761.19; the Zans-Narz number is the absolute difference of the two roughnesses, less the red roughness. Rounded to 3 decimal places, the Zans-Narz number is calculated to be -0.107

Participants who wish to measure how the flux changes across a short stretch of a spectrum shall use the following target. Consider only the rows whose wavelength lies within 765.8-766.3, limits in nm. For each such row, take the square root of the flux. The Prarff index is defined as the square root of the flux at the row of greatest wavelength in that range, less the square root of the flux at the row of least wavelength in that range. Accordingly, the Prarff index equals -0.075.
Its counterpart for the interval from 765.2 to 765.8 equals -0.027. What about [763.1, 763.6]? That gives -0.031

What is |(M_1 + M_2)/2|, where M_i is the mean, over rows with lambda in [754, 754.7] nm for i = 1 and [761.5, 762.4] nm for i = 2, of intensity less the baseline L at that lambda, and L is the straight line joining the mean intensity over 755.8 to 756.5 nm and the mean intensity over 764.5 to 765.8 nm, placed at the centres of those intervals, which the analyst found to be 0.26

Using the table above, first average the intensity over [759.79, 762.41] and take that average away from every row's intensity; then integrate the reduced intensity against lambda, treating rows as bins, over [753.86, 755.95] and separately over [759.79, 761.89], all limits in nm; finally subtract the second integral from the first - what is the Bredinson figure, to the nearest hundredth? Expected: 0.25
